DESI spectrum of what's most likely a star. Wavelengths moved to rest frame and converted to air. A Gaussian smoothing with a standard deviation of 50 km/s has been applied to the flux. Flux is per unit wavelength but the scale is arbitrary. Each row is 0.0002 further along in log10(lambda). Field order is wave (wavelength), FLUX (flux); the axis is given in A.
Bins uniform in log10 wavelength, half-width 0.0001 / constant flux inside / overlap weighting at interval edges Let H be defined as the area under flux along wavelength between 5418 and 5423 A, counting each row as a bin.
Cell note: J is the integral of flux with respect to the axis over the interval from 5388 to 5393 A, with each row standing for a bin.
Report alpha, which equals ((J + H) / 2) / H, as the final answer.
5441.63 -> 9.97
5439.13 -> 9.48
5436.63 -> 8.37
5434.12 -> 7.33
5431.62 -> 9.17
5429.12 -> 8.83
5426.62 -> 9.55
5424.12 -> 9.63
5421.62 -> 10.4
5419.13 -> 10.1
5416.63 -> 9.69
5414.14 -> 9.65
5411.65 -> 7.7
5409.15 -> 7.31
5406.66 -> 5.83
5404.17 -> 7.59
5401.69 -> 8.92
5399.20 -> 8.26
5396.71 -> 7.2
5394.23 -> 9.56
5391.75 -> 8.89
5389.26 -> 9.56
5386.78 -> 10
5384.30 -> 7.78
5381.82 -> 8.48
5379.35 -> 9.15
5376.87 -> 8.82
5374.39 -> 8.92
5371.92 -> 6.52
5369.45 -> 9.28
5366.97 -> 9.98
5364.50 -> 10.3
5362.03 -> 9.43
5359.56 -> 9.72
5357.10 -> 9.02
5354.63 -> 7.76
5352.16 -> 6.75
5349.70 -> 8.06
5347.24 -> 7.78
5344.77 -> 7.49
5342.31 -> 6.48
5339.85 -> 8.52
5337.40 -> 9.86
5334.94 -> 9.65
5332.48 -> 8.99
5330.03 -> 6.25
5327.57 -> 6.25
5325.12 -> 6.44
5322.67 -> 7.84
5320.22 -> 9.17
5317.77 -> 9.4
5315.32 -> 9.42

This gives 0.95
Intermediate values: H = 51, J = 46.1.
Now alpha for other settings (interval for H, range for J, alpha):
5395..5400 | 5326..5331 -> 0.90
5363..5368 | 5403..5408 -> 0.83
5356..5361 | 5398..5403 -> 0.96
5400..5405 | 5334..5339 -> 1.08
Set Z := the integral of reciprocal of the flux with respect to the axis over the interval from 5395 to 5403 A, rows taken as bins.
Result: 0.98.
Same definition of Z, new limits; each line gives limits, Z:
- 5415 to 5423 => 0.80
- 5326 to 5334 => 1.14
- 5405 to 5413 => 1.16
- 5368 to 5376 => 0.99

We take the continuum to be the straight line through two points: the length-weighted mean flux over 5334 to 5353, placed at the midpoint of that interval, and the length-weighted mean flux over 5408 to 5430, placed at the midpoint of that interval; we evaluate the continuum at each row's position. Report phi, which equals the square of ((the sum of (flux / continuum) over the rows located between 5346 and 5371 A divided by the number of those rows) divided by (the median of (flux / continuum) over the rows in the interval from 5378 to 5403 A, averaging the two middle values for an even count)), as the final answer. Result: 1.12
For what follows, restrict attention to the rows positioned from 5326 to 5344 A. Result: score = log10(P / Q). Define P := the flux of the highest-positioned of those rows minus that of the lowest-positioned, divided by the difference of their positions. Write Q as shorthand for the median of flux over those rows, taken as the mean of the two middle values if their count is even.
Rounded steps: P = 0.0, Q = 8.52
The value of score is -2.74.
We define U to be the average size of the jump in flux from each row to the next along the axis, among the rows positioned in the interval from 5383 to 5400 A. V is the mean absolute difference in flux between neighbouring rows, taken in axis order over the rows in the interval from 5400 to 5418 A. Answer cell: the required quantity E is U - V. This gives 0.08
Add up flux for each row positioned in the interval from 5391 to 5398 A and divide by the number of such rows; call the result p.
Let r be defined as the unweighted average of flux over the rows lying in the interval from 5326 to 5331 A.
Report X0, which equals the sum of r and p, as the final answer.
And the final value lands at 14.8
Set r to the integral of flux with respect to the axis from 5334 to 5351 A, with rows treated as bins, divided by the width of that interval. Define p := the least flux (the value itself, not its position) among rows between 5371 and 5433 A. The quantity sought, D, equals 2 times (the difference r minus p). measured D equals 4.8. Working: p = 5.83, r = 8.23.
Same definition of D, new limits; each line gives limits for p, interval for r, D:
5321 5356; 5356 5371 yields 6.6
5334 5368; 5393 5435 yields 4.3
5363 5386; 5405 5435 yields 4.5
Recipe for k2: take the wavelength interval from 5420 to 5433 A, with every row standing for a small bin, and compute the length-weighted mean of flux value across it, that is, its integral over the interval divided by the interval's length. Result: 9.5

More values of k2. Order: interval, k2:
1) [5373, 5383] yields 8.8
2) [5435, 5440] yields 8.8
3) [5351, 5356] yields 7.3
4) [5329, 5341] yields 8.7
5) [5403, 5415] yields 7.5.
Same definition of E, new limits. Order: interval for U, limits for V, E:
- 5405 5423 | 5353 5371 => 0.07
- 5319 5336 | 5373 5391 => 0.31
